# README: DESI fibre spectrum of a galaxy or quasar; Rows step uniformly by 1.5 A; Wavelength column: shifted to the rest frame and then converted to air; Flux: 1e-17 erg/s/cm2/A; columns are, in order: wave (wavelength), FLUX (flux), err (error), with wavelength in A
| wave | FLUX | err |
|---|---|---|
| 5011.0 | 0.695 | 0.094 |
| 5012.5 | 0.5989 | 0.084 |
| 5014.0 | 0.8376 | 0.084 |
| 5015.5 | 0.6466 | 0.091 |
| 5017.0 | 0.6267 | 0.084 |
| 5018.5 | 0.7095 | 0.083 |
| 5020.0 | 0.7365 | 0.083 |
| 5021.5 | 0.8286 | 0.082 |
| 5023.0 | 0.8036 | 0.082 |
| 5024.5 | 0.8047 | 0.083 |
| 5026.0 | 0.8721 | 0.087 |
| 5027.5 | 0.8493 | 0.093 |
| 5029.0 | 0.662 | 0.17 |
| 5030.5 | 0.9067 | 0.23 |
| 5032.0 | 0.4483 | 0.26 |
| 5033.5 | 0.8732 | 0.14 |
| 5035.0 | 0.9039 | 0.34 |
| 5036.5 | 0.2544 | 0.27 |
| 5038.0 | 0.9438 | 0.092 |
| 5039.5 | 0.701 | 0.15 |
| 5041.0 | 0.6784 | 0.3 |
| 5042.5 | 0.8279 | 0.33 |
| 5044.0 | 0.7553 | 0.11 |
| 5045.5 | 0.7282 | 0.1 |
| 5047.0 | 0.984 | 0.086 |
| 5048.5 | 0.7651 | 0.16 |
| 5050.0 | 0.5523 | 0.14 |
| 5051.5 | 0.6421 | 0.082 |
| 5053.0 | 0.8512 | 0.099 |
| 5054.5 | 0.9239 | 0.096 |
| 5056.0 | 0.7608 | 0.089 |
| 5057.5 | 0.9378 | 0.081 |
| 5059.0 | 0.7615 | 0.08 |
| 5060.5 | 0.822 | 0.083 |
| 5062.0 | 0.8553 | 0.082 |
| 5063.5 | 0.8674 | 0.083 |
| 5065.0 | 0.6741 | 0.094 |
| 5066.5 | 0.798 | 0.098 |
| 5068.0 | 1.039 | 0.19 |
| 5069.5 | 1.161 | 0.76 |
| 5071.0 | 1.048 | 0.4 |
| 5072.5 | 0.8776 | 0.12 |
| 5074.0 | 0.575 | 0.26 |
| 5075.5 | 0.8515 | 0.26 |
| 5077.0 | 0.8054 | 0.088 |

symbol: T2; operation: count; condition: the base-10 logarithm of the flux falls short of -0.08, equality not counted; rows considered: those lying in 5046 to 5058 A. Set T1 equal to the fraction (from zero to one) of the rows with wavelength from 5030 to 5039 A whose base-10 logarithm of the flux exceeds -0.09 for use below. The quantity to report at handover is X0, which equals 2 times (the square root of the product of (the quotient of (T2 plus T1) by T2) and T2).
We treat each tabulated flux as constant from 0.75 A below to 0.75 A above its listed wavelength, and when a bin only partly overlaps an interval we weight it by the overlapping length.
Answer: 4.32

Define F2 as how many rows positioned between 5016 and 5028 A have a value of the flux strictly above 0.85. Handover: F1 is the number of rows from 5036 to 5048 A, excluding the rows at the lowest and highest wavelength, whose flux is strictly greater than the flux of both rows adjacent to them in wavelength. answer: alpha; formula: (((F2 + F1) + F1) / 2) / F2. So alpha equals 2.50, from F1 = 2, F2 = 1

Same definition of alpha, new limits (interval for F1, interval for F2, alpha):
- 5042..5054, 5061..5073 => 0.67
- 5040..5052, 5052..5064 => 0.90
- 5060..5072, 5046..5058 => 1.00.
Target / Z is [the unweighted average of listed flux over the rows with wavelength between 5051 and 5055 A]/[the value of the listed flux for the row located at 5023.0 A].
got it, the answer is 1.00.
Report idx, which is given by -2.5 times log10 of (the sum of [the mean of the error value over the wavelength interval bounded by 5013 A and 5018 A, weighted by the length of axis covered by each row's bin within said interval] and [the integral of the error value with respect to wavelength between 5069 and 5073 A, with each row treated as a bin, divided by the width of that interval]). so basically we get 0.7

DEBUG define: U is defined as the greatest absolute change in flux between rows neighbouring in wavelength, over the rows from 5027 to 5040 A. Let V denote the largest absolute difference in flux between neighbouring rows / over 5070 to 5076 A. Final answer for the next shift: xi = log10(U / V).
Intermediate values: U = 0.69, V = 0.30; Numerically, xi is 0.4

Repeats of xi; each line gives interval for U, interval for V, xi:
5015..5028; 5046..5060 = -0.4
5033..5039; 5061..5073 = 0.5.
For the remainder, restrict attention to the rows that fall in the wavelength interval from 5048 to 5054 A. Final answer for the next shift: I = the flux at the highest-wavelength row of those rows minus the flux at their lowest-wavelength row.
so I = 0.09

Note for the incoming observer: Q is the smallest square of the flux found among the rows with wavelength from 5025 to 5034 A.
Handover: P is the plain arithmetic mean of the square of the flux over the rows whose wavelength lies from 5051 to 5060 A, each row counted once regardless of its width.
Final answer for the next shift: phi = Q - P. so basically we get -0.47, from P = 0.67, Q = 0.20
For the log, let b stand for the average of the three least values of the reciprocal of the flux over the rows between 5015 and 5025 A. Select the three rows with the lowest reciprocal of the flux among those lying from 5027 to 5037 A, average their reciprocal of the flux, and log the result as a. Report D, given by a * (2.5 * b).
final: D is 3.44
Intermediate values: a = 1.12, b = 1.23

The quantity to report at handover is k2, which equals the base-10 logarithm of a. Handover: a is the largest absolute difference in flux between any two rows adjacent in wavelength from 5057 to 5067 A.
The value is -0.71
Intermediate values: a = 0.19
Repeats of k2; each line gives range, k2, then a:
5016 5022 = -1.04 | 0.09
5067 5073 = -0.77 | 0.17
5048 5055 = -0.67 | 0.21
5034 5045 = -0.16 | 0.69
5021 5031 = -0.61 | 0.24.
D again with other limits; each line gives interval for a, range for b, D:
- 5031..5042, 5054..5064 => 3.04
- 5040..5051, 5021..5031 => 3.36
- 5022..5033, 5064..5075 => 2.64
